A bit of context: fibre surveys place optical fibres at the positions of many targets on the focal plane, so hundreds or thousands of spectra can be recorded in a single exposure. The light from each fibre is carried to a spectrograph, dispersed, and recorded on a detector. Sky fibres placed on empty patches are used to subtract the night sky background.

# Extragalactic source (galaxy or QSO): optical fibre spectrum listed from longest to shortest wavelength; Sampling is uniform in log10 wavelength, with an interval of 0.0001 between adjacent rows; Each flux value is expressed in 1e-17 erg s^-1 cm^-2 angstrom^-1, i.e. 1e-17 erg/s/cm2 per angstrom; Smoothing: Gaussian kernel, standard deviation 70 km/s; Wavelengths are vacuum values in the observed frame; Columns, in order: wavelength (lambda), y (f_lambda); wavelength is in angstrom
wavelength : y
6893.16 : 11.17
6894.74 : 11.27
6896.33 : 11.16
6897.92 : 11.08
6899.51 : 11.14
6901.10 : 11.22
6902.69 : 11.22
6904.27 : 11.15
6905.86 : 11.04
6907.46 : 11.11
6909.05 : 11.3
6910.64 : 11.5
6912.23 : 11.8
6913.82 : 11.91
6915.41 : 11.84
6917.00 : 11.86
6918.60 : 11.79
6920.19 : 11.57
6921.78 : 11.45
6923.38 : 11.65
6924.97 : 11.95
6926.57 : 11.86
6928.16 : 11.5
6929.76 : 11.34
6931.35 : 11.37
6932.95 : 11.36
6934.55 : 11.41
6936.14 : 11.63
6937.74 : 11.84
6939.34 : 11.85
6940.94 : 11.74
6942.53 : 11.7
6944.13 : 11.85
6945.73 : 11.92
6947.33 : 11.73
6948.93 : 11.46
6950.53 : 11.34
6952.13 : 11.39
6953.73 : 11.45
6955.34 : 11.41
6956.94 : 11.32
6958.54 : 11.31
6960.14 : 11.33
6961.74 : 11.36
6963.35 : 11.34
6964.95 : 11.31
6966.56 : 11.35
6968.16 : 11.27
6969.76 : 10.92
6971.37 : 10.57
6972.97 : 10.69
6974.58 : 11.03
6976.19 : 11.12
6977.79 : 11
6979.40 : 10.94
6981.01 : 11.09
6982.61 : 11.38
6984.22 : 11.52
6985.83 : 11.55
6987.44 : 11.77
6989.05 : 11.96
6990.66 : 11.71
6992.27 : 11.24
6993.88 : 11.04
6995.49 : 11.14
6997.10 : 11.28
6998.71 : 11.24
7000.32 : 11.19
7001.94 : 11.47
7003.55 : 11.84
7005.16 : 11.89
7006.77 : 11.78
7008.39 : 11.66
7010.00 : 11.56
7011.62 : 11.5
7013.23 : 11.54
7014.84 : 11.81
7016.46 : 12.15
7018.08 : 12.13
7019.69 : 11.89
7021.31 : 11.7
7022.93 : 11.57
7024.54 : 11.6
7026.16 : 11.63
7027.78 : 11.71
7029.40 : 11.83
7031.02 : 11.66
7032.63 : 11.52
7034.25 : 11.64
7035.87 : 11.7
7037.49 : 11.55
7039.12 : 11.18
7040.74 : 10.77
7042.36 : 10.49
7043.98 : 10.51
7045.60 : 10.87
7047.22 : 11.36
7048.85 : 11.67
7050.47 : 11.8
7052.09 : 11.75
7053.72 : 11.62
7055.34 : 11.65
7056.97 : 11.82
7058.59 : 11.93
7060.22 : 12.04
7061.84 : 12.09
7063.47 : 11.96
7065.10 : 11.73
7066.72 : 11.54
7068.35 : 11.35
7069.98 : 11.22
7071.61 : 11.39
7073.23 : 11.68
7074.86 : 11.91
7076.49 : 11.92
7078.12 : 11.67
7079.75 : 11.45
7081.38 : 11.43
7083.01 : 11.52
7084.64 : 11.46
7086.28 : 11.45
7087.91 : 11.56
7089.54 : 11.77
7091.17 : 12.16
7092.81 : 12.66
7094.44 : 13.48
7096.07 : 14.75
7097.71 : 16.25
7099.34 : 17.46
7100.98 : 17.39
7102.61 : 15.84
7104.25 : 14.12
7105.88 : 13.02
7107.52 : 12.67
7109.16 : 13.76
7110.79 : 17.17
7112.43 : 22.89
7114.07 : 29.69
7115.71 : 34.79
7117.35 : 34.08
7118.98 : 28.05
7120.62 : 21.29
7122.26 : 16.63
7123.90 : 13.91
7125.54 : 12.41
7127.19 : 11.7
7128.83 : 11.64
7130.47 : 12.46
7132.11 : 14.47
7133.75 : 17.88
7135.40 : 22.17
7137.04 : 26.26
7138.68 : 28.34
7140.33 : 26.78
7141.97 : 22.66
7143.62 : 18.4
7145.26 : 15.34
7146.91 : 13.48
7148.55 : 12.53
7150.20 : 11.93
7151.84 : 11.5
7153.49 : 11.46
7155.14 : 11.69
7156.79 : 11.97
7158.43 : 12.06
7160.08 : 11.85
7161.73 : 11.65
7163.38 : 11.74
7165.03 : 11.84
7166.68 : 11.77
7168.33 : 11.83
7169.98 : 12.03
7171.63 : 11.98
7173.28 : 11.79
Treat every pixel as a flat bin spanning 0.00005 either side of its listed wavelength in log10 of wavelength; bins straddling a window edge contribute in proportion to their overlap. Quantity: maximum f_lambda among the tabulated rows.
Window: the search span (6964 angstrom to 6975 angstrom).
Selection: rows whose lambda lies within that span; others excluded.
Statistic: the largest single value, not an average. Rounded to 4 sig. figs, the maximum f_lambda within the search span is 11.35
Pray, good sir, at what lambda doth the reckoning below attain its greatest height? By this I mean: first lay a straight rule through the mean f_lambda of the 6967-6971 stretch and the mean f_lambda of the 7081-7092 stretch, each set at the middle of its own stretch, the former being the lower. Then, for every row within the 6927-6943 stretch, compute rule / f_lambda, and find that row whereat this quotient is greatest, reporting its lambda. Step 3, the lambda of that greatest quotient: 6929.76 angstrom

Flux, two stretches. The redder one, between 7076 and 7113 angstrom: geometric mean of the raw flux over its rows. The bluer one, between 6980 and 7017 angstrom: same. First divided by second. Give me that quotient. 1.2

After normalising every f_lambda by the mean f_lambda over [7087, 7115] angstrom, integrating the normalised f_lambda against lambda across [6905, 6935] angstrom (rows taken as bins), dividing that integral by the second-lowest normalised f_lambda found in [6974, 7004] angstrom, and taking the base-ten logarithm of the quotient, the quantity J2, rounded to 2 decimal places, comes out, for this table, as 1.50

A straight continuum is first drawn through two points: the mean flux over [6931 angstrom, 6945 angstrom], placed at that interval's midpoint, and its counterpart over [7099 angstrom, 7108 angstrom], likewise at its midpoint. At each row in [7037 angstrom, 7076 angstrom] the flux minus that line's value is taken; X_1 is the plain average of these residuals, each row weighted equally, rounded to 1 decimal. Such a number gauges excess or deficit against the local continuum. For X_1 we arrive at -2.6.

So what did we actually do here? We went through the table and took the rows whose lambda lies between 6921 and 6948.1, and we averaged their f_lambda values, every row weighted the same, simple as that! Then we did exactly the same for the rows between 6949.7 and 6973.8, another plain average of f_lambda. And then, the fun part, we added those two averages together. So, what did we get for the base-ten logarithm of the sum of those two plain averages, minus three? -1.64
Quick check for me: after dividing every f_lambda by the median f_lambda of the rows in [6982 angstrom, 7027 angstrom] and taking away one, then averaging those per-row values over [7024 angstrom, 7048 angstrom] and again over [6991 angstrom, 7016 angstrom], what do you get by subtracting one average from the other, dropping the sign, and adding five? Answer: 5.01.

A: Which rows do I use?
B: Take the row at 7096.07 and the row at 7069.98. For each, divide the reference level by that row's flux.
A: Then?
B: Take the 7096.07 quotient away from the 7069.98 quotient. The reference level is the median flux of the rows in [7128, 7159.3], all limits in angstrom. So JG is 0.29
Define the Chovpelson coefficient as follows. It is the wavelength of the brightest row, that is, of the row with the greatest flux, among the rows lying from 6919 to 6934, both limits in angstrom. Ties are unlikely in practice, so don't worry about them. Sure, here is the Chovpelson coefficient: 6924.97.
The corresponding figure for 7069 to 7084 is 7076.49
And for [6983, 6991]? 6989.05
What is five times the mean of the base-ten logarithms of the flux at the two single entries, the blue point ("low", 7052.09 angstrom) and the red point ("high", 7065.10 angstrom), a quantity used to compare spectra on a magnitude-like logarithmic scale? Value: 5.35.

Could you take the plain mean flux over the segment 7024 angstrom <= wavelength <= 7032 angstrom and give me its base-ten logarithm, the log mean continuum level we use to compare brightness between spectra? 1.07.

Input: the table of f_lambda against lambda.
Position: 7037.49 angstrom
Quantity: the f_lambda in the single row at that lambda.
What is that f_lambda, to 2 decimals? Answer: 11.55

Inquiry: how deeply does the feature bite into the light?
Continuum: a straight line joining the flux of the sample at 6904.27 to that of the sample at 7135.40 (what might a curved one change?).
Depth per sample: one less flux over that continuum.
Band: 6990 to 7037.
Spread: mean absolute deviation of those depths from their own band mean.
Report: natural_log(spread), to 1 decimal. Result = -3.9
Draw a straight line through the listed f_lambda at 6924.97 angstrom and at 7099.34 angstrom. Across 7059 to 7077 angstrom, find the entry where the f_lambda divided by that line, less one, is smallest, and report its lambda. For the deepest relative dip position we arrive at 7069.98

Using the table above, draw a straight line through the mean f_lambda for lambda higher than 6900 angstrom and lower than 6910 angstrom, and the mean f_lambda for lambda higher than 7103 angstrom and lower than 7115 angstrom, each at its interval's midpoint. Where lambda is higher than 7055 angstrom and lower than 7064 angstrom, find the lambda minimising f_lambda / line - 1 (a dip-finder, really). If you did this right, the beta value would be 7055.34 angstrom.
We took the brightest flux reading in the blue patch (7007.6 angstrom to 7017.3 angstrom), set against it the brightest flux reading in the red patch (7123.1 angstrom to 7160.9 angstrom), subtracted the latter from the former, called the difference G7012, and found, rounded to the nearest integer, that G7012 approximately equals -16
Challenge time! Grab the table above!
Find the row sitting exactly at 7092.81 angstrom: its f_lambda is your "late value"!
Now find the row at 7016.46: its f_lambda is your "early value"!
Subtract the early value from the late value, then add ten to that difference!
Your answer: 10.5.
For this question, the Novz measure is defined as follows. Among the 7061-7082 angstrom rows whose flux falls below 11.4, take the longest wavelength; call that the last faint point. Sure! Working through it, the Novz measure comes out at 7071.61 angstrom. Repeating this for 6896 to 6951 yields 6950.53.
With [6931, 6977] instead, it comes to 6976.19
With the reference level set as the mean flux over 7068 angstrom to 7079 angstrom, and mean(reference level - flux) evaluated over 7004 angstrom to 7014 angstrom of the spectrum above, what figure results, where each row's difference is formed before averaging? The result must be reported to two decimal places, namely -0.06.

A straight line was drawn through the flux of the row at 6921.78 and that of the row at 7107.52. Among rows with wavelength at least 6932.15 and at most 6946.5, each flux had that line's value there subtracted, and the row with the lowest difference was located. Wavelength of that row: 6932.95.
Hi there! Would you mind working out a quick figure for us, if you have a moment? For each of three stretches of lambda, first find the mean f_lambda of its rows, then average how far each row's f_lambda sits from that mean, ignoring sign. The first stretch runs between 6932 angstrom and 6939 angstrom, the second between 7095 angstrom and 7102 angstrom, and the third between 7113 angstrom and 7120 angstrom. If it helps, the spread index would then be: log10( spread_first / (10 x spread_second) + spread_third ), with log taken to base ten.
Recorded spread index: 0.4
